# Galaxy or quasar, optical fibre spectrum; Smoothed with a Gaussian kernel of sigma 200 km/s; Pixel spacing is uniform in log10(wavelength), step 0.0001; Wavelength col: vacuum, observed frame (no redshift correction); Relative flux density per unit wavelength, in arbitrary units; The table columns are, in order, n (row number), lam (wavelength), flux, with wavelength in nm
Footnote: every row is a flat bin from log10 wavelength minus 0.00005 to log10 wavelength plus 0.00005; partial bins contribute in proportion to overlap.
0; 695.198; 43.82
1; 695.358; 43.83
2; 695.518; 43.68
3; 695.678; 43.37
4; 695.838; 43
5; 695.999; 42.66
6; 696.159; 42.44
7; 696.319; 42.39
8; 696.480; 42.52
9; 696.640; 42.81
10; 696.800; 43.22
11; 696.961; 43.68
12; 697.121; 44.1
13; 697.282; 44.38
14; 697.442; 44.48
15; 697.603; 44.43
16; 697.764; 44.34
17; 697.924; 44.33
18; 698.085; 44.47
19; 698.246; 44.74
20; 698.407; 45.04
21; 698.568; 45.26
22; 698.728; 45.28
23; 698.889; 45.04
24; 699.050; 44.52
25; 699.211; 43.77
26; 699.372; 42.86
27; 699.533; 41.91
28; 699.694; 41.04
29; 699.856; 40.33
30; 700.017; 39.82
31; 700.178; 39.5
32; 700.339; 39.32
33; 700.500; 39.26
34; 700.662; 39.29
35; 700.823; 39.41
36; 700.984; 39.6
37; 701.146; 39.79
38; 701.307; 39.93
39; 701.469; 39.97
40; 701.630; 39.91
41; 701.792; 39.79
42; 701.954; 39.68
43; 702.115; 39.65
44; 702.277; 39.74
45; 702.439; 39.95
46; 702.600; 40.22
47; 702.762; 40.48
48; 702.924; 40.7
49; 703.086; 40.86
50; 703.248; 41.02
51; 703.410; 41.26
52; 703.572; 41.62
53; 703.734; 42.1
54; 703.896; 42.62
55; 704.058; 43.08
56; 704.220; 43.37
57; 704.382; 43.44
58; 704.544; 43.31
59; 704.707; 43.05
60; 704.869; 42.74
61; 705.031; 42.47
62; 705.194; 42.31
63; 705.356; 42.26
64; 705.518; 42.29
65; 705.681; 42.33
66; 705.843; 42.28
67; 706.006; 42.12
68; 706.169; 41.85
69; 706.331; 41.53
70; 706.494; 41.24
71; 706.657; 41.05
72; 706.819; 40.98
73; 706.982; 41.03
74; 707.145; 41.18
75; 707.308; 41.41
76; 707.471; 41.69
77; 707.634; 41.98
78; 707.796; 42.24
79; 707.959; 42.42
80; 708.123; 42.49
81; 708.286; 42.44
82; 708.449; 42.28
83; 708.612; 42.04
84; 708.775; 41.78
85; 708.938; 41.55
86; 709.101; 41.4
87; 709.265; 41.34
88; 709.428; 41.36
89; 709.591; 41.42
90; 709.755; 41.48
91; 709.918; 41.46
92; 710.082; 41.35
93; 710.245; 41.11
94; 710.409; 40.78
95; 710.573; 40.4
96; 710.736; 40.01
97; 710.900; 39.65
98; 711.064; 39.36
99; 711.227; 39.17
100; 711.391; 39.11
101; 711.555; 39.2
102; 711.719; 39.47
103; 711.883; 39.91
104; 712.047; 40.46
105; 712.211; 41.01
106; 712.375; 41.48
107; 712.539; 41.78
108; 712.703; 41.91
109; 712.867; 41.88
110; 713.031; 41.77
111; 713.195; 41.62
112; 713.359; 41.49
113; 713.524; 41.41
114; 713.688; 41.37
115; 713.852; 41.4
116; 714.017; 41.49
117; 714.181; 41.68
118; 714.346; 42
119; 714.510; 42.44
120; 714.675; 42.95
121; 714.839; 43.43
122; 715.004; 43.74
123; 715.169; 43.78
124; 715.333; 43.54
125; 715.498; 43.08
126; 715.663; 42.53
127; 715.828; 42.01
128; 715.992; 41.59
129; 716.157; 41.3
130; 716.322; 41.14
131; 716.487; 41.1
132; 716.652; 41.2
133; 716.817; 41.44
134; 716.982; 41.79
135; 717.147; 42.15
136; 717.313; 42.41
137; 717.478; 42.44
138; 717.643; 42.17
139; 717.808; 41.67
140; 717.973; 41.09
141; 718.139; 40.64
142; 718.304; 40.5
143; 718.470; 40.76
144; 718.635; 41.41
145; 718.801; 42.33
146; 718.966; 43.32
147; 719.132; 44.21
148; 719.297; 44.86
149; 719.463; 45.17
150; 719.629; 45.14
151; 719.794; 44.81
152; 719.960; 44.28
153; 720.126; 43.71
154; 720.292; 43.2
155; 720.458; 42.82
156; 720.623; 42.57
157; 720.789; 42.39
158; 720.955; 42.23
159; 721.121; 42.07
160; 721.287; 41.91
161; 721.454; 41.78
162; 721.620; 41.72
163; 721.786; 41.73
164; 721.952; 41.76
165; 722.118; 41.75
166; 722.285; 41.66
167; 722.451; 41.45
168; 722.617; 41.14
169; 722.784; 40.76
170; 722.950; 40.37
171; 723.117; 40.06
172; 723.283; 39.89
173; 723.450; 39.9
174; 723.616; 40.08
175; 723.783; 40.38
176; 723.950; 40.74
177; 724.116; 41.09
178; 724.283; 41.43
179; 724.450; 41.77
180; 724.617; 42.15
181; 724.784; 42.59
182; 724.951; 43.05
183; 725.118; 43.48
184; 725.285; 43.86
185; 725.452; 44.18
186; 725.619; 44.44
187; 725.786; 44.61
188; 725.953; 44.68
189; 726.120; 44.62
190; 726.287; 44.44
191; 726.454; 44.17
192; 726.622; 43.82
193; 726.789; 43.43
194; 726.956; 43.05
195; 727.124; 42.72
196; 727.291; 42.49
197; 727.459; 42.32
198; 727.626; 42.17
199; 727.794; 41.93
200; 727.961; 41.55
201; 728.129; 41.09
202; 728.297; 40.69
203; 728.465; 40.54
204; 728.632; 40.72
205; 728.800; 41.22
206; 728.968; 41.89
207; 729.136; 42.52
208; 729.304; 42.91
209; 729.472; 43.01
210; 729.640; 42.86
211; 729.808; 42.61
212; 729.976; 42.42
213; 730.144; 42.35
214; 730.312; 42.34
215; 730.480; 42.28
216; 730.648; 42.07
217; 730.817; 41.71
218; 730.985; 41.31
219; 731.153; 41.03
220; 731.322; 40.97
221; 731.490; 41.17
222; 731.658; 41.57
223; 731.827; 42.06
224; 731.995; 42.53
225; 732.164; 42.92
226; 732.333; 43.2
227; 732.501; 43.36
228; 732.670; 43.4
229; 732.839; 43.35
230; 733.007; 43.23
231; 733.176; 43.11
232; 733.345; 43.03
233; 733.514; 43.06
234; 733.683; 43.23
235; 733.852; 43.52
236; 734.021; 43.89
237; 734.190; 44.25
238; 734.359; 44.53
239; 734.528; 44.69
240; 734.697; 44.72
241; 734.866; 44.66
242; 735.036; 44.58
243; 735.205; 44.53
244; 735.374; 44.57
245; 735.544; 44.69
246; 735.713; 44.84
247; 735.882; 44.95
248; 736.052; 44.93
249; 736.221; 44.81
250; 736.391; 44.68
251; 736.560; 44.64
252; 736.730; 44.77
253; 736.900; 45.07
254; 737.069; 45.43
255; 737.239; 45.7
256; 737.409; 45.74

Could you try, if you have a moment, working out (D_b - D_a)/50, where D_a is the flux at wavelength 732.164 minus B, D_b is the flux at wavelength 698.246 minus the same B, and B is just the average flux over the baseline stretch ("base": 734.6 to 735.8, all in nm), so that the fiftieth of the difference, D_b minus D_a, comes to 0.036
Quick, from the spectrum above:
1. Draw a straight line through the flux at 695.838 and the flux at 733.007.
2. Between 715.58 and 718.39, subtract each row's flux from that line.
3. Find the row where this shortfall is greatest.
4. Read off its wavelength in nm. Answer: 718.304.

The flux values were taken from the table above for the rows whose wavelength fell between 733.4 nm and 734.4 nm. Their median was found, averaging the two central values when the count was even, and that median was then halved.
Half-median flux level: 21.9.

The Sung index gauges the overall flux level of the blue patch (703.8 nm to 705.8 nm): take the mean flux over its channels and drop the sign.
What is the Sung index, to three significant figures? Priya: 42.8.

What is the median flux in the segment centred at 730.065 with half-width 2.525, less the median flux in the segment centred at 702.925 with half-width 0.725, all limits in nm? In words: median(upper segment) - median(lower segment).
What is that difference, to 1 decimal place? 1.4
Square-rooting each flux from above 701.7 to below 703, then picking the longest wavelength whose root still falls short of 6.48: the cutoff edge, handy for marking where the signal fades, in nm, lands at 702.924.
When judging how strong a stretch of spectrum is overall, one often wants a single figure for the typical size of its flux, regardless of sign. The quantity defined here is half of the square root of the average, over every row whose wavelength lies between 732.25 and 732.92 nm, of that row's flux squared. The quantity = 21.7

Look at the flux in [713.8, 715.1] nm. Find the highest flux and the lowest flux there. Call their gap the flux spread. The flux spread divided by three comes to 0.8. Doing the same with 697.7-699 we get 0.3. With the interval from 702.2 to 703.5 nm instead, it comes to 0.5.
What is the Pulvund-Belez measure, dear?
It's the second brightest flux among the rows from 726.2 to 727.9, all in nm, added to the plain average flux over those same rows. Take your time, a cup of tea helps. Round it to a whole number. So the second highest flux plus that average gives 87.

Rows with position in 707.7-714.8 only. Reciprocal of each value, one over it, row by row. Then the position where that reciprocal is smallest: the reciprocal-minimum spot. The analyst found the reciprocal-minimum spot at 714.675 nm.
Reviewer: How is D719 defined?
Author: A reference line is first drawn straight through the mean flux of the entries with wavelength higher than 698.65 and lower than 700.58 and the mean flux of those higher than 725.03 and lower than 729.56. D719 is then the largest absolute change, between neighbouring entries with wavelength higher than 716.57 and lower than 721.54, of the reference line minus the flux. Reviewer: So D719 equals 0.984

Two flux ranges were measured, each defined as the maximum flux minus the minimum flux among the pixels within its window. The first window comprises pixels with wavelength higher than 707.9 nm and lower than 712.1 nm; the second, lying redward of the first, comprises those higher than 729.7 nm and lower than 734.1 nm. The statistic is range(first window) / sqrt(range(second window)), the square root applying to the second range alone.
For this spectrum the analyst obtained 2.0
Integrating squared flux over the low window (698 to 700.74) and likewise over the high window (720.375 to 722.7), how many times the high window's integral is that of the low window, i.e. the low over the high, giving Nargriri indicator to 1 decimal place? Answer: 1.2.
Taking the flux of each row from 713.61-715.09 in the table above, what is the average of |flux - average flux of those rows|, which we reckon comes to 0.77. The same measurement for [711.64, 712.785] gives 0.78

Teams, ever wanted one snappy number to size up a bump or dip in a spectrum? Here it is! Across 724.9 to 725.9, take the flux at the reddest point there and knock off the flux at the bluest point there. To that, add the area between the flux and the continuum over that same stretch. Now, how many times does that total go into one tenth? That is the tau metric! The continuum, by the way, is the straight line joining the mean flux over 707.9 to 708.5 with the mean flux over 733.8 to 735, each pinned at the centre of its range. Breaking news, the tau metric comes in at 0.05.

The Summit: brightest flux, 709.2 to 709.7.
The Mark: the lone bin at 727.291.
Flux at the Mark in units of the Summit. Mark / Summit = 1.026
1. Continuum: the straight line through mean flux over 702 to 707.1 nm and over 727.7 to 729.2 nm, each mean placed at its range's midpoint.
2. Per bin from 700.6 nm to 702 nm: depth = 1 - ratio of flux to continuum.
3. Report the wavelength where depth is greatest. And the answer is 700.662 nm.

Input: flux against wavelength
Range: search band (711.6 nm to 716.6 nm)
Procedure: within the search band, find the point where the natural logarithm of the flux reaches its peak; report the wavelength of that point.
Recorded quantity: 715.169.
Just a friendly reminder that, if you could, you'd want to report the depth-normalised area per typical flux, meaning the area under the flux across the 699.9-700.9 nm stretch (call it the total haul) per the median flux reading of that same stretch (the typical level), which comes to 1.0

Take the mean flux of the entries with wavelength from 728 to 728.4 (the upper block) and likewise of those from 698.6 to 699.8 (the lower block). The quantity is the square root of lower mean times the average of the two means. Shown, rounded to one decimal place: 42.8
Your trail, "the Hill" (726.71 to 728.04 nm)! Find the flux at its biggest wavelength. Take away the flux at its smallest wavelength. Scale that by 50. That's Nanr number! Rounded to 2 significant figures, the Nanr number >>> -94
